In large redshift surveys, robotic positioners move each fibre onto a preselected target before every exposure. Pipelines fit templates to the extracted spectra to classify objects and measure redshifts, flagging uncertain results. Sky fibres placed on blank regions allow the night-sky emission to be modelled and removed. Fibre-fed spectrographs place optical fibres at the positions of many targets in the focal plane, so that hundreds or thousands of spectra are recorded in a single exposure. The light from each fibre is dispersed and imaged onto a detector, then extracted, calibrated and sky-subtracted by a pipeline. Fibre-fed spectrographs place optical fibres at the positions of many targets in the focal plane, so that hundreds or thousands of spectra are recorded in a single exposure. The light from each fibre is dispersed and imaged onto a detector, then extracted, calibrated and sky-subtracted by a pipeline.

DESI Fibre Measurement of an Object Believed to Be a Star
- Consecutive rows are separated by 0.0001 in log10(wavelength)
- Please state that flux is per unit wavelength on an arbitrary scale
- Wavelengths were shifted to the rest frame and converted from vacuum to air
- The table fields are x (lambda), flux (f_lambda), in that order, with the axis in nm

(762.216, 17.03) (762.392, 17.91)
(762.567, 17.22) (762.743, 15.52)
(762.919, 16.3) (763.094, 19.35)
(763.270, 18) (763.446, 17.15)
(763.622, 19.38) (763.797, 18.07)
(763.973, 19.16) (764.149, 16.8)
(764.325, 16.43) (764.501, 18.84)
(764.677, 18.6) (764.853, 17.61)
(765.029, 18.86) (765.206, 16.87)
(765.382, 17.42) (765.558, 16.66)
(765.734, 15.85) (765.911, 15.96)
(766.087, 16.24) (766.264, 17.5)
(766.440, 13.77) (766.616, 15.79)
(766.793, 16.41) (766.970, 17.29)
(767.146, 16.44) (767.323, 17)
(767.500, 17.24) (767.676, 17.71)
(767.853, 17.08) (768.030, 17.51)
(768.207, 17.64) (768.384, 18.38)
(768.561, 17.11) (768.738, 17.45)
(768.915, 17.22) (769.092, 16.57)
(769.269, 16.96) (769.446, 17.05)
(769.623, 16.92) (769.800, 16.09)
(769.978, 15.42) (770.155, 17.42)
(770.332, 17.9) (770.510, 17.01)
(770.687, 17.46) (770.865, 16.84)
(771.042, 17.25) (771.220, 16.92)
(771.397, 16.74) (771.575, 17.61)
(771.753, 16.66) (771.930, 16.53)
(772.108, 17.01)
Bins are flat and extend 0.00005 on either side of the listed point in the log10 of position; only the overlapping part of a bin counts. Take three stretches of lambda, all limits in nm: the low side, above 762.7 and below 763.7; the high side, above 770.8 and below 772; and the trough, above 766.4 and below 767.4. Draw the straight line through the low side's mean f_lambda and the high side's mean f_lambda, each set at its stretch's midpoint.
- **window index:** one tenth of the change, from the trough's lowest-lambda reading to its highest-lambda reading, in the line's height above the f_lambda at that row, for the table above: -0.33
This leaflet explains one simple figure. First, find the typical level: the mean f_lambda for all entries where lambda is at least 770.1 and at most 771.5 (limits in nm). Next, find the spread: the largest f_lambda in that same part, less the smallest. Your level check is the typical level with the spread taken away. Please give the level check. 16.0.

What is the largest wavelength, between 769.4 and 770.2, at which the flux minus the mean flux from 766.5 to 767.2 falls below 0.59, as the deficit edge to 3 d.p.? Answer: 769.978 nm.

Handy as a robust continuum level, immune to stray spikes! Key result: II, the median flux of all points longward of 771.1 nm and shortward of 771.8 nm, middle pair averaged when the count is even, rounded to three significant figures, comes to 16.8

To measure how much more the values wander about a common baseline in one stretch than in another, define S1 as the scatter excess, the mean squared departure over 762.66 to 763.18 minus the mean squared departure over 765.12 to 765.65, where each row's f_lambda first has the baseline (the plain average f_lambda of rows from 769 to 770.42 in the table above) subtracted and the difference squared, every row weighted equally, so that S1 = 2.7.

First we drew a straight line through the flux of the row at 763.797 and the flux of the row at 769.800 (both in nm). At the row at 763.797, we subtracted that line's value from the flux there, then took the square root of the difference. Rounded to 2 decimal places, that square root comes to 0.00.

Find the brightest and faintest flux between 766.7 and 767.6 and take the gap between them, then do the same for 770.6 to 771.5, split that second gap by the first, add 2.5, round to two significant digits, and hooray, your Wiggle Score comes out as 3.3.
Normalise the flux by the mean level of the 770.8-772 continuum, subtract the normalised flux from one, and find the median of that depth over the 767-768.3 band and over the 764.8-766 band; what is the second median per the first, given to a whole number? 0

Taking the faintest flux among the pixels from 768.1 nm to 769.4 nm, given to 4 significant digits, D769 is 16.57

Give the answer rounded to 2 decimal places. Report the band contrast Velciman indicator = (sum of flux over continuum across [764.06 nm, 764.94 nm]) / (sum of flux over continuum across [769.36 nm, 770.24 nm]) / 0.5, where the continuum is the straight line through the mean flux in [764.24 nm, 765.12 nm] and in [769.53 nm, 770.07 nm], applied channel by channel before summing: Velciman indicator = 1.90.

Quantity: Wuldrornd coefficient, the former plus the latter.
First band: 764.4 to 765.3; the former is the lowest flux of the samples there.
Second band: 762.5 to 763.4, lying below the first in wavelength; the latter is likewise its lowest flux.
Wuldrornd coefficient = 32.4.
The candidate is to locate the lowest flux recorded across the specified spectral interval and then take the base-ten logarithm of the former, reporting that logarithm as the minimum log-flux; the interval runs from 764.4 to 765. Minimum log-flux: 1.25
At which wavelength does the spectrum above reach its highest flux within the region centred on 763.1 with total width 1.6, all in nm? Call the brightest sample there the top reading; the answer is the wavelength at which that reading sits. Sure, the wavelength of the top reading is 763.622 nm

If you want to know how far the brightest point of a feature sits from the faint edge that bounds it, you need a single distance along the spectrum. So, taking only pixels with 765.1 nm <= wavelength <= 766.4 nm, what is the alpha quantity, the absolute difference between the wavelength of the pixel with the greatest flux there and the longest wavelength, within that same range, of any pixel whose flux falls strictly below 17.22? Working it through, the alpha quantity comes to 0.18 nm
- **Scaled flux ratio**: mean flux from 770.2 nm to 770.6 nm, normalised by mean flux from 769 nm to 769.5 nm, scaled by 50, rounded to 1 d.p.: 51.8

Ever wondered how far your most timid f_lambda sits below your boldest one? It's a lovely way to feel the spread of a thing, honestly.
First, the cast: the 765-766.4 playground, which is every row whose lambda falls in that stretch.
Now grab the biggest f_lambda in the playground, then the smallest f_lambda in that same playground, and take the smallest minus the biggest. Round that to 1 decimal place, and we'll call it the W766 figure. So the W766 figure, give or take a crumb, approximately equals -3.0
